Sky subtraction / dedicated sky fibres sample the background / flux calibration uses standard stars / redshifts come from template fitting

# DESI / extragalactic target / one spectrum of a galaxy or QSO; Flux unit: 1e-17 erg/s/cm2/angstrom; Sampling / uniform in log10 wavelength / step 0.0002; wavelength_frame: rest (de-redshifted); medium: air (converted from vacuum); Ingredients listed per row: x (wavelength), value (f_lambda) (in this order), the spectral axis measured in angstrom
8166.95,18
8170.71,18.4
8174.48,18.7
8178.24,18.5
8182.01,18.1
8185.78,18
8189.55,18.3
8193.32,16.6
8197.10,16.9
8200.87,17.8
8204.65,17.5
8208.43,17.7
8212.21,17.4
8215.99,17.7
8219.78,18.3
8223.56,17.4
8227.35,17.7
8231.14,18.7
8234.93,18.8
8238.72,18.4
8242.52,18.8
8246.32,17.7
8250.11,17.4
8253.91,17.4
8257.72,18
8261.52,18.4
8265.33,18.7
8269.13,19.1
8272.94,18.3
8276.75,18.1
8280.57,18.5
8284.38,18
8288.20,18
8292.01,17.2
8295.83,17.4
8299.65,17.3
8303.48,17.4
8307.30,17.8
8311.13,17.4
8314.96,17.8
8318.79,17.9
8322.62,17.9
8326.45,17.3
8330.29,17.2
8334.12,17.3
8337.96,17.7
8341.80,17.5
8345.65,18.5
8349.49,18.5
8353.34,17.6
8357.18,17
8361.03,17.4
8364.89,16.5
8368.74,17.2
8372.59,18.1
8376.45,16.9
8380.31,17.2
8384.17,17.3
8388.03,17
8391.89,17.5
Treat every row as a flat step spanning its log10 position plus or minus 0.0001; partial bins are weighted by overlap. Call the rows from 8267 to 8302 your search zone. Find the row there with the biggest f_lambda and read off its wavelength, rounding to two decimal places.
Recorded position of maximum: 8269.13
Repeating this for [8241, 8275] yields 8269.13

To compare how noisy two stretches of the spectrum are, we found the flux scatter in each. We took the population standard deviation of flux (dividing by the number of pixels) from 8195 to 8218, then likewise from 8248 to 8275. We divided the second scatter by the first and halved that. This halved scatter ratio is 0.98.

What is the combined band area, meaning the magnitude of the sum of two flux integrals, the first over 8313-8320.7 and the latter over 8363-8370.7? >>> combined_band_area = 267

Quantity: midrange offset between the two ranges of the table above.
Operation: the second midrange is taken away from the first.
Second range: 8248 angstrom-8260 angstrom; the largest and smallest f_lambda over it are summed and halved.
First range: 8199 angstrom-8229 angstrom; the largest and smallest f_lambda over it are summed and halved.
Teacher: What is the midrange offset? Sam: 0.15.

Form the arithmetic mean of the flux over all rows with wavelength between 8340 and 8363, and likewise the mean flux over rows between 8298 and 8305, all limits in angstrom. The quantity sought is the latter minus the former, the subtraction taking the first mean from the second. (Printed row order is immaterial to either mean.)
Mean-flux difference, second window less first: -0.4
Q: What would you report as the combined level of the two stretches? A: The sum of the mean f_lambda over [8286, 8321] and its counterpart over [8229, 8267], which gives 35.8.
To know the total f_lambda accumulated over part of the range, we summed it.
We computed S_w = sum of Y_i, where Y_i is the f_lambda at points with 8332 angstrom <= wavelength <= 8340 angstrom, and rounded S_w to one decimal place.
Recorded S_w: 35.0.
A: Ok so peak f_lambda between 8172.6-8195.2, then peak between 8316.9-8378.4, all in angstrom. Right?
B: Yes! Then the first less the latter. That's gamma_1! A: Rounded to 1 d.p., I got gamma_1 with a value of 0.2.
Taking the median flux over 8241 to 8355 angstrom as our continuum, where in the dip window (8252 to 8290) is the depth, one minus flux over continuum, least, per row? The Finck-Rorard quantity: 8269.13 angstrom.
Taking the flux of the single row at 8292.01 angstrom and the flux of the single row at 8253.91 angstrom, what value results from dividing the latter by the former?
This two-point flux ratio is 1.01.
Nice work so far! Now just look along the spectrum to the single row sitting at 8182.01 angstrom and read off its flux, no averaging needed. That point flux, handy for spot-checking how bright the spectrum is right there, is 18.1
